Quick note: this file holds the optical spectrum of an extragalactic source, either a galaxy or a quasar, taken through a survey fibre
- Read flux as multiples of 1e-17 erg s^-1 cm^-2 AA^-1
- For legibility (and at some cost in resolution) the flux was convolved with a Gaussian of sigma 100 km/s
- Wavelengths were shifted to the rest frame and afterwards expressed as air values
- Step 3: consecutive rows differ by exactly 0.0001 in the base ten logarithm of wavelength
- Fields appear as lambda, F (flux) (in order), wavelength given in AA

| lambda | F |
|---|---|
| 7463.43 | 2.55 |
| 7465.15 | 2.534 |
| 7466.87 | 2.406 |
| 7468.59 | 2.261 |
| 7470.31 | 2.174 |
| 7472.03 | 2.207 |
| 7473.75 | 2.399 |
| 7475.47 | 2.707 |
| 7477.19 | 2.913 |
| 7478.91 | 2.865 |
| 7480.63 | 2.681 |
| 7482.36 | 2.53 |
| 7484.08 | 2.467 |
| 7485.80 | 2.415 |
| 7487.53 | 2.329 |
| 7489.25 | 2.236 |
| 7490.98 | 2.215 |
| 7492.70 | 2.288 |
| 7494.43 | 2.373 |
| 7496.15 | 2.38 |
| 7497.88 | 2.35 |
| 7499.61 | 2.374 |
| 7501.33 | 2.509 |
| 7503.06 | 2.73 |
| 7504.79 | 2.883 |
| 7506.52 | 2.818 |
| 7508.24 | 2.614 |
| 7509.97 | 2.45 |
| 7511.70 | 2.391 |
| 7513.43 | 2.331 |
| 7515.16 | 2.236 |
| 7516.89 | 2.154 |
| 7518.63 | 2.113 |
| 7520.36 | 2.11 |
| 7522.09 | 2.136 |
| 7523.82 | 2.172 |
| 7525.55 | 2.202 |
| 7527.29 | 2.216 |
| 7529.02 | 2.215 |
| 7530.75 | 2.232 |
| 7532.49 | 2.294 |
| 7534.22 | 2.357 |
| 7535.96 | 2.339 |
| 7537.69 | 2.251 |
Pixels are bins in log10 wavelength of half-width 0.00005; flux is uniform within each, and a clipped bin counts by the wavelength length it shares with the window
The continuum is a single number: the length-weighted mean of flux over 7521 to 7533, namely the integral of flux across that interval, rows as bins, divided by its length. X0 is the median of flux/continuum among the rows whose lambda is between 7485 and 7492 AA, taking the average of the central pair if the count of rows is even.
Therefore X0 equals 1.03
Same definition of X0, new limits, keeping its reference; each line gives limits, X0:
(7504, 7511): 1.23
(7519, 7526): 0.98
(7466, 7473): 1.01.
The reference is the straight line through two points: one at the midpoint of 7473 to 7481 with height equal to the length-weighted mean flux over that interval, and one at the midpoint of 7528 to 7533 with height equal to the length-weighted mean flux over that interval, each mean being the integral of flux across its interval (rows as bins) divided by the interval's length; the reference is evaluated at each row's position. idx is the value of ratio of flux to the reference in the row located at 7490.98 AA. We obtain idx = 0.85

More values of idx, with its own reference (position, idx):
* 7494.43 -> 0.92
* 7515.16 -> 0.94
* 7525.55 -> 0.96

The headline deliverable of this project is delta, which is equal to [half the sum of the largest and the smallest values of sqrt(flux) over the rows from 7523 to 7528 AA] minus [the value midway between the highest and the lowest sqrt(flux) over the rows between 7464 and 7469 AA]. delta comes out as -0.07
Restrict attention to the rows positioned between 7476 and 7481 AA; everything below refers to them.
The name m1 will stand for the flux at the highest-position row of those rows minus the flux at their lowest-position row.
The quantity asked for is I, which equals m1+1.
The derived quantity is 0.8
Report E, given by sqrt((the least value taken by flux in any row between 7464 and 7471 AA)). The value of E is 1.47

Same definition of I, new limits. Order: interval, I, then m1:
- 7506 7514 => 0.5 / -0.49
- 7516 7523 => 1.0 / -0.02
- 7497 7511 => 1.1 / 0.10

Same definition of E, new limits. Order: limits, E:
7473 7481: 1.55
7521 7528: 1.46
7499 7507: 1.54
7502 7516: 1.50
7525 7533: 1.48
